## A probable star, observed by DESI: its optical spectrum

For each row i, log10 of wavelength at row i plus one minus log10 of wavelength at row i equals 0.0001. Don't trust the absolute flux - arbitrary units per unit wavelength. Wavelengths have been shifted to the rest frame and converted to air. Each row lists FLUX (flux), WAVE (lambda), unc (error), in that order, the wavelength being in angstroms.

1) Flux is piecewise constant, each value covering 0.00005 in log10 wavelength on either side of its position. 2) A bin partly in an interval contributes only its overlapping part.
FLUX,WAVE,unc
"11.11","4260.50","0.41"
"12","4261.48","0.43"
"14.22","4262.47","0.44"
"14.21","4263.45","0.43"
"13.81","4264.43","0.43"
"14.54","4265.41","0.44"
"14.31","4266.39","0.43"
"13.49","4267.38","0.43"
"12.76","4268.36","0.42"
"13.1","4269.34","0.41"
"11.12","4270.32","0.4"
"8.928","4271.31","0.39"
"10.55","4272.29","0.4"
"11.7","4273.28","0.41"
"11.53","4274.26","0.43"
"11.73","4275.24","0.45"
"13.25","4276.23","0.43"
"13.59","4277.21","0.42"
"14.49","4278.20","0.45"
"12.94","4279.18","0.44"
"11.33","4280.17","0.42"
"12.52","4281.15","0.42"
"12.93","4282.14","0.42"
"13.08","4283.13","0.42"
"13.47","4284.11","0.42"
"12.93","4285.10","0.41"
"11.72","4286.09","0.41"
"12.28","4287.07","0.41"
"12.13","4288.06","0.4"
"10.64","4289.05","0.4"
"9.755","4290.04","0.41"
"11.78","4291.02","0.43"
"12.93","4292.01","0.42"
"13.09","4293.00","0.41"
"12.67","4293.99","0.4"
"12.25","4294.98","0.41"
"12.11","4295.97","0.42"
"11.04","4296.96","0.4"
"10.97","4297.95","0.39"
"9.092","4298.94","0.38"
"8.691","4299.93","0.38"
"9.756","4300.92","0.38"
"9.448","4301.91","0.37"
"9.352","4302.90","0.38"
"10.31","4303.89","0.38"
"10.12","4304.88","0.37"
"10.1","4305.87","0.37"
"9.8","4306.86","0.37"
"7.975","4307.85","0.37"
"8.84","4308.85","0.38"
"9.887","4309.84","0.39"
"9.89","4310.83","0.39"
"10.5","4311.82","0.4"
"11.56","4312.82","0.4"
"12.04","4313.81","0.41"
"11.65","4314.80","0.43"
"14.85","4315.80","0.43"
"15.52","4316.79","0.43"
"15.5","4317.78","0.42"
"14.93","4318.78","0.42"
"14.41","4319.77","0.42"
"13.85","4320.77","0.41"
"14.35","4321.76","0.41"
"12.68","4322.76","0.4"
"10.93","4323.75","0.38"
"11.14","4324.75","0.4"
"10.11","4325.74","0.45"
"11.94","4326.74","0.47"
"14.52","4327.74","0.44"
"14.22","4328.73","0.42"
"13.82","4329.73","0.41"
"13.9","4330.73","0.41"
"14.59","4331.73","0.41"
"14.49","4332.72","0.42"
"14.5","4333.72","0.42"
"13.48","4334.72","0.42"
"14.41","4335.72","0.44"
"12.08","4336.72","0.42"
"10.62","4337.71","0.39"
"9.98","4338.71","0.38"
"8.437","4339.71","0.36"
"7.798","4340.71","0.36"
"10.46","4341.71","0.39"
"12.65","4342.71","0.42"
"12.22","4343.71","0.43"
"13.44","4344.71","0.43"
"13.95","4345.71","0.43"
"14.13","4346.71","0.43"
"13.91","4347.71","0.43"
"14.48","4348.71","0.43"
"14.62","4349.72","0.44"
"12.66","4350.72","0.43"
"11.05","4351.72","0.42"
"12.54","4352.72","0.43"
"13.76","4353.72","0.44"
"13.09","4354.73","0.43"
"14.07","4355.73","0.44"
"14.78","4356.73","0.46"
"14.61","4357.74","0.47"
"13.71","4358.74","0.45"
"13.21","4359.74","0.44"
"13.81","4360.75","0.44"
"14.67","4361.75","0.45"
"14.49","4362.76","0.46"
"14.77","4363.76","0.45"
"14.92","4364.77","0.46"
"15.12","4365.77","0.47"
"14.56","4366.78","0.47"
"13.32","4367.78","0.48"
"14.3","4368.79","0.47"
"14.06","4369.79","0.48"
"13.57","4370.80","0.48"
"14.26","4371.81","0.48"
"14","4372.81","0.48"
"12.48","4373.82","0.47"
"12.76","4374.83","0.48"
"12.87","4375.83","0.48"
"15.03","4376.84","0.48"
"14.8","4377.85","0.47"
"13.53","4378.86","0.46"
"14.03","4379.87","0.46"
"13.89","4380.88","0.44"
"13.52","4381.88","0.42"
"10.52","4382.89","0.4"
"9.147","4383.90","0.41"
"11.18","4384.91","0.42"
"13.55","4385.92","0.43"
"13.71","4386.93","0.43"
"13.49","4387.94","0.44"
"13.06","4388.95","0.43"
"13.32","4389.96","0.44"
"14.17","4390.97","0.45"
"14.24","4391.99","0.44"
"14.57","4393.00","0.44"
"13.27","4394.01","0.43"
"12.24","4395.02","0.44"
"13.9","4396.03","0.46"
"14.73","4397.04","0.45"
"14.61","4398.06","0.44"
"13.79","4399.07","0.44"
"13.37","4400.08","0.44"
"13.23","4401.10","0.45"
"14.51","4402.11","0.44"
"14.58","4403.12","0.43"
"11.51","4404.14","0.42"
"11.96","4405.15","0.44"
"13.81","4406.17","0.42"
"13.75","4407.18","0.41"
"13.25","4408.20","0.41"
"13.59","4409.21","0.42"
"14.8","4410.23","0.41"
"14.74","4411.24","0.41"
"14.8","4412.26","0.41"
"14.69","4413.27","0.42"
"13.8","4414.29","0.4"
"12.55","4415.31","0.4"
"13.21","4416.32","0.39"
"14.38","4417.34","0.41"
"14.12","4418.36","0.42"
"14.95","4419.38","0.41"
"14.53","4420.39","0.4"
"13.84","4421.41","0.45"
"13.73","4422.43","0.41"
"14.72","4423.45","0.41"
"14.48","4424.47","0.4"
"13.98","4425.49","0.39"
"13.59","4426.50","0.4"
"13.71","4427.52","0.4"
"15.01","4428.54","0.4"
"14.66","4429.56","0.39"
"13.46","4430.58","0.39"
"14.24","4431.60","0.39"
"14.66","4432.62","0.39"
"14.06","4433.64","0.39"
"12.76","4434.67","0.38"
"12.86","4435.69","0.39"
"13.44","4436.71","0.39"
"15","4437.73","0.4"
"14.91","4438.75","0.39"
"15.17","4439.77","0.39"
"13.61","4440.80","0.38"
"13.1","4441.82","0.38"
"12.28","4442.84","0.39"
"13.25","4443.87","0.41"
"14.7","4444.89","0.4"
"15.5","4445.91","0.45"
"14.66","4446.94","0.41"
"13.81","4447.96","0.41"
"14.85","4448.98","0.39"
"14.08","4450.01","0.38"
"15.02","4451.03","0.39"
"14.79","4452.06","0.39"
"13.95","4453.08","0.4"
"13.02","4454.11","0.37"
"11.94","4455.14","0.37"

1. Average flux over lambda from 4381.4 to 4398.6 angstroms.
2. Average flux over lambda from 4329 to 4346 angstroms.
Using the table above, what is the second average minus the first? -0.73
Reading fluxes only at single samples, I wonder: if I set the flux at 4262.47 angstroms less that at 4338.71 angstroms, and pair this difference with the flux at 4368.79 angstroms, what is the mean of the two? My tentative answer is 9.3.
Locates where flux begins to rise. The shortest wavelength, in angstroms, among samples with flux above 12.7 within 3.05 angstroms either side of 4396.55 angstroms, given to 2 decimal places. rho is 4394.01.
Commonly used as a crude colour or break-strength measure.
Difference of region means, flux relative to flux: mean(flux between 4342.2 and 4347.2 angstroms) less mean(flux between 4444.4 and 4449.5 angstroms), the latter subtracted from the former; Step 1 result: -1.4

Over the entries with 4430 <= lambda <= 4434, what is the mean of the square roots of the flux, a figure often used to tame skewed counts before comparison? 3.76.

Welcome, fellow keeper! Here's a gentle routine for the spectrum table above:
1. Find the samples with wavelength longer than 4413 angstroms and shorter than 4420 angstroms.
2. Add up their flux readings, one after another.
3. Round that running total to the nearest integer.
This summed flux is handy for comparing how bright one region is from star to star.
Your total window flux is 98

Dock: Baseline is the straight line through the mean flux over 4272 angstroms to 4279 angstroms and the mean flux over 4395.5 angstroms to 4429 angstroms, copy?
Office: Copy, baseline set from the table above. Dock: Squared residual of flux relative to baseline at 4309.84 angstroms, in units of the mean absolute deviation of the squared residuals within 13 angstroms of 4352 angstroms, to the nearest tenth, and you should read 2.2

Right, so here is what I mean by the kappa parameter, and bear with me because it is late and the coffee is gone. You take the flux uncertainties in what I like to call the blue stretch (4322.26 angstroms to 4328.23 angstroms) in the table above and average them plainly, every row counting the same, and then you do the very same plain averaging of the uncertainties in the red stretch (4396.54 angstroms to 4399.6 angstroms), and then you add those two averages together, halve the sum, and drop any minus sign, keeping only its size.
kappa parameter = 0.433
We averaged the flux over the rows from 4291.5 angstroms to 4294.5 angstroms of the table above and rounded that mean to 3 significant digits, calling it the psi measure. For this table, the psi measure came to 12.9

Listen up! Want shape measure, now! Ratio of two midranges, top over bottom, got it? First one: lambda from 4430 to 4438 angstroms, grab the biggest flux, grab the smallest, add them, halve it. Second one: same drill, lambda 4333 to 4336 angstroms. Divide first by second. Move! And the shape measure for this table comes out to 0.99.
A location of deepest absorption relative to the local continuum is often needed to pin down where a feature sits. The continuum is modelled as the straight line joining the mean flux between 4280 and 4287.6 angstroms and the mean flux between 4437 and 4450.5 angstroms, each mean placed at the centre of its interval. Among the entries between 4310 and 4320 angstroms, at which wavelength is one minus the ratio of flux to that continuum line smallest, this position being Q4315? 4316.79 angstroms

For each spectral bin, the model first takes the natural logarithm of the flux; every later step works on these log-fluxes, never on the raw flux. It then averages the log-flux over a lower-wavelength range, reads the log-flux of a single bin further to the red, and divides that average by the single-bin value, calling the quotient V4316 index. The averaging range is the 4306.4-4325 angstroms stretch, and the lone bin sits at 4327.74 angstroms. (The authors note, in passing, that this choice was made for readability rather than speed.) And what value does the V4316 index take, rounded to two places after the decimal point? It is 0.93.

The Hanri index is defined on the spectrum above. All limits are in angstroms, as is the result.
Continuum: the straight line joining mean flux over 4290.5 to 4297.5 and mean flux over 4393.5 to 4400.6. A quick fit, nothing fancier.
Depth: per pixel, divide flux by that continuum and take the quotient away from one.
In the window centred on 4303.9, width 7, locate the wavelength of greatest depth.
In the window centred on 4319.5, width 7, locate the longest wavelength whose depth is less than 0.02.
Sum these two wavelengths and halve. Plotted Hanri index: 4312.8 angstroms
